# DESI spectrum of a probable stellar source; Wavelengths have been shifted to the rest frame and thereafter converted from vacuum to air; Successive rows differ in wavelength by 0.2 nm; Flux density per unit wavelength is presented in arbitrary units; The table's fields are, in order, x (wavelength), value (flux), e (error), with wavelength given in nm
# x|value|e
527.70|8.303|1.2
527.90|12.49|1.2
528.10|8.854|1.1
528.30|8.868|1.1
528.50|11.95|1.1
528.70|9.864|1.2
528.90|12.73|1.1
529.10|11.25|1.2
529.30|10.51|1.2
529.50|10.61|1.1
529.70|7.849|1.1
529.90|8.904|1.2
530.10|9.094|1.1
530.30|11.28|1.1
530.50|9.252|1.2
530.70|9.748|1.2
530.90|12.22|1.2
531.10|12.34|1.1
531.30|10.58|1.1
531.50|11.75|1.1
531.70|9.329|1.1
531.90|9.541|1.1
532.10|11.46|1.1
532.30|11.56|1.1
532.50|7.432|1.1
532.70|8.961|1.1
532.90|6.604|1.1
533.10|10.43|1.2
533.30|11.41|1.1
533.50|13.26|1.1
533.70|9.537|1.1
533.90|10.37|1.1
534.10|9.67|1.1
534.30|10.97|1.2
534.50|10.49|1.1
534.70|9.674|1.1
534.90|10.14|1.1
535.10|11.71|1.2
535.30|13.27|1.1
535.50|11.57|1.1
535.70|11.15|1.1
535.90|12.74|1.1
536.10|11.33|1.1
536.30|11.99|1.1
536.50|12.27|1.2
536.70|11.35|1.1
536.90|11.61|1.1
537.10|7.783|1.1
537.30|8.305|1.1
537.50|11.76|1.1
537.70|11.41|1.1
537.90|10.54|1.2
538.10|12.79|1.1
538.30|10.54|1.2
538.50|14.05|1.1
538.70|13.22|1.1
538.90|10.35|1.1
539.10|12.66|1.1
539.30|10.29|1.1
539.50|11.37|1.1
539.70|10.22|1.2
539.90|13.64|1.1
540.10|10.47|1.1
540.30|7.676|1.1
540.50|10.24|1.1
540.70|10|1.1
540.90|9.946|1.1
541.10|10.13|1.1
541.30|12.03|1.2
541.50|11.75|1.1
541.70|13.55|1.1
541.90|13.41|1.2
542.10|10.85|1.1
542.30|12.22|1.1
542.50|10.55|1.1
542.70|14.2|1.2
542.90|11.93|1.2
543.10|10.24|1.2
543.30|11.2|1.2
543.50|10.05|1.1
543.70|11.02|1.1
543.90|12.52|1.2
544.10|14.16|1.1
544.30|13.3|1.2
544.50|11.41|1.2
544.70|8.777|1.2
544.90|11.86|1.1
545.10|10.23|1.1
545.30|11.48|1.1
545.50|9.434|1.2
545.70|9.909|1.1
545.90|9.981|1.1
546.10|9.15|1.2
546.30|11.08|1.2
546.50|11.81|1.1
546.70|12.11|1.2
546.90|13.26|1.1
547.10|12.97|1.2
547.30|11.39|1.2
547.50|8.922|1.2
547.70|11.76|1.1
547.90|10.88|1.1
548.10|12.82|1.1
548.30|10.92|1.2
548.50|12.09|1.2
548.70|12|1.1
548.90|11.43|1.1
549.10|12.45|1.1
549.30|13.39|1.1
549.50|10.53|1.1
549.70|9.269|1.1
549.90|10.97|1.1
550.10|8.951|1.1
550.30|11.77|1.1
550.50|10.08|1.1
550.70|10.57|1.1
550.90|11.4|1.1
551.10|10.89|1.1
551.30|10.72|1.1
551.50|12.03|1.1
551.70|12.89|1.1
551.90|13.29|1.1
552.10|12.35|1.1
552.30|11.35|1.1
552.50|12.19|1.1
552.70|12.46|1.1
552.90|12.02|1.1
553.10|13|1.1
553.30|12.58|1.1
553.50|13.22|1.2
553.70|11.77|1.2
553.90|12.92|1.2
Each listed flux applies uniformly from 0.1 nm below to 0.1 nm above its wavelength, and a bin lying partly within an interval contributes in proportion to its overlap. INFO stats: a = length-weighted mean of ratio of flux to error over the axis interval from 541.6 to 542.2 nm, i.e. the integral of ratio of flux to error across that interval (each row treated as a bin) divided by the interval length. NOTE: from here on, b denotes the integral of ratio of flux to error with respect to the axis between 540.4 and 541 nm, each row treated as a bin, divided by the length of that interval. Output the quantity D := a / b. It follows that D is 1.22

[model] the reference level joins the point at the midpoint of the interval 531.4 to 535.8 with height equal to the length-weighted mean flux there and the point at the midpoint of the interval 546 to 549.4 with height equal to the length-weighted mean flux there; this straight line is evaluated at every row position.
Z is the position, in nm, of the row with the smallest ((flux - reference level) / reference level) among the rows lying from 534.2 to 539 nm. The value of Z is 537.10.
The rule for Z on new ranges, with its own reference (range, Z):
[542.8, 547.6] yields 547.50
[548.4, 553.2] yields 550.10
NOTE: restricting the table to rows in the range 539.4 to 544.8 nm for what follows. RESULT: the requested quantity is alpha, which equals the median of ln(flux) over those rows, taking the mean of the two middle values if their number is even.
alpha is 2.42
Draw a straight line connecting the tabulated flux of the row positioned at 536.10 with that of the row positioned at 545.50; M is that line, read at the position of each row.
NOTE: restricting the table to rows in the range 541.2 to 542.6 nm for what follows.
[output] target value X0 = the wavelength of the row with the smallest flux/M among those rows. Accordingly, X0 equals 542.50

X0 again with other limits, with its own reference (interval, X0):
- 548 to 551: 550.10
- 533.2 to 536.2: 533.70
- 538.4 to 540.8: 540.30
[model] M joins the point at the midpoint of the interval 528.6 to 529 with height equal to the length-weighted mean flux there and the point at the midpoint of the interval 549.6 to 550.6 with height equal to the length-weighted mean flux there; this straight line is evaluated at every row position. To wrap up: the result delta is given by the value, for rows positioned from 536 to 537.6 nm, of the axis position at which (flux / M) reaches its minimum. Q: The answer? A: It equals 537.10 nm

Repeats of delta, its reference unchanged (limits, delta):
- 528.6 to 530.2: 529.70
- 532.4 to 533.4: 532.90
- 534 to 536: 534.10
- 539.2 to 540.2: 539.70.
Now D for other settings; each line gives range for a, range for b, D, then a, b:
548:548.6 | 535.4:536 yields 0.96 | 10.3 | 10.7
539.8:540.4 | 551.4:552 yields 0.83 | 9.6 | 11.6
